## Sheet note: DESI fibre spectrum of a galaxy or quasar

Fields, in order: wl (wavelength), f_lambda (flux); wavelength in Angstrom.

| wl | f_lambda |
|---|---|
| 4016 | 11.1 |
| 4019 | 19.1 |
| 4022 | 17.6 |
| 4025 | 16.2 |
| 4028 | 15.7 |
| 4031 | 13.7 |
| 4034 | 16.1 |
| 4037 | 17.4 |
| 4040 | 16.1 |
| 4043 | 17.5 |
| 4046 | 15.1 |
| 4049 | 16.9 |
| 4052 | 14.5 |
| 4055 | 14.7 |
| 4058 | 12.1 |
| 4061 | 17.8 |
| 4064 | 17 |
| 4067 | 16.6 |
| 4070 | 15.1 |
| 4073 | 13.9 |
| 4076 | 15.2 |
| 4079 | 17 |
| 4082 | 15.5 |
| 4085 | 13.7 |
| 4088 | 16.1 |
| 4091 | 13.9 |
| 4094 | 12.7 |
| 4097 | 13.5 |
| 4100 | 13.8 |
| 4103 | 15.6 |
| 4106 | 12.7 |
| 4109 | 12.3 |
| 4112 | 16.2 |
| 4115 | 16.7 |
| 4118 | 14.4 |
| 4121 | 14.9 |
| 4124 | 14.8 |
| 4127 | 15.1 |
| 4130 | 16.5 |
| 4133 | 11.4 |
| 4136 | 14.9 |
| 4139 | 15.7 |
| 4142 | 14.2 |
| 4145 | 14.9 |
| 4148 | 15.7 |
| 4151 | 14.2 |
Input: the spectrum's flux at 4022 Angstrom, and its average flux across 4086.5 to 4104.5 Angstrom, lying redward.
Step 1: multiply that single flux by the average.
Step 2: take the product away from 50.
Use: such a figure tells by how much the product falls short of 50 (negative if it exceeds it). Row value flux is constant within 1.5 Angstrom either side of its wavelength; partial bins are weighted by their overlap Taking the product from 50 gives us -201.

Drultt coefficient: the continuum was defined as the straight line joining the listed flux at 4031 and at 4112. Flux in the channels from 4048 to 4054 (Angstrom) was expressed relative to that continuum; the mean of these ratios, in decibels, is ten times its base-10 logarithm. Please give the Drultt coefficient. 0.4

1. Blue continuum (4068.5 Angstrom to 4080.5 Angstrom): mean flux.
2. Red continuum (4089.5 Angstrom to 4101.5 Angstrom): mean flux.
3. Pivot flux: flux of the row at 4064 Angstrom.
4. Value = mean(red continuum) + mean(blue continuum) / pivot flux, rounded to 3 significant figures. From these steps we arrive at 14.4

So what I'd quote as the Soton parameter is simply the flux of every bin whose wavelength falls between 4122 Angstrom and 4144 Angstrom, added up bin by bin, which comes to 103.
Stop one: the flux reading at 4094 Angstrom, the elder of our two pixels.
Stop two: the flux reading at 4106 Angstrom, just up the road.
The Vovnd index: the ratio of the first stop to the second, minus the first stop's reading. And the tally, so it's -11.7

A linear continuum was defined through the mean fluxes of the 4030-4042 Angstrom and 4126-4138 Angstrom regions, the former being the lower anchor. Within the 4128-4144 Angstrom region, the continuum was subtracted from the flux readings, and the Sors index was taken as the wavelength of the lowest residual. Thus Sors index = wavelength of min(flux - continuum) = 4133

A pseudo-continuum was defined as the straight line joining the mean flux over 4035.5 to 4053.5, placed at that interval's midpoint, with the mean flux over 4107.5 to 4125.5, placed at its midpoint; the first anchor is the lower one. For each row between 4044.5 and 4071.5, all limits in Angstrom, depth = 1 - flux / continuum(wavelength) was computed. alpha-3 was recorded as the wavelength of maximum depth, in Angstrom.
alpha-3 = 4058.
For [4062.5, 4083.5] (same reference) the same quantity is 4073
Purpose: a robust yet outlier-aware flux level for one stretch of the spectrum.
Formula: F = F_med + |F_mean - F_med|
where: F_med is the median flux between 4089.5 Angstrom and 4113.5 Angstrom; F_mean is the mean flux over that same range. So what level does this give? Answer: 13.8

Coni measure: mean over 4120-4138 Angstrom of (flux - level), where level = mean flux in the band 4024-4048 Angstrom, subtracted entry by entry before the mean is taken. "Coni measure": -1.37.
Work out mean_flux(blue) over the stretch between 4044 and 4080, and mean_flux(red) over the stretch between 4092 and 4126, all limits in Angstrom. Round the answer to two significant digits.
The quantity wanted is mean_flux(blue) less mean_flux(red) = 1.2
